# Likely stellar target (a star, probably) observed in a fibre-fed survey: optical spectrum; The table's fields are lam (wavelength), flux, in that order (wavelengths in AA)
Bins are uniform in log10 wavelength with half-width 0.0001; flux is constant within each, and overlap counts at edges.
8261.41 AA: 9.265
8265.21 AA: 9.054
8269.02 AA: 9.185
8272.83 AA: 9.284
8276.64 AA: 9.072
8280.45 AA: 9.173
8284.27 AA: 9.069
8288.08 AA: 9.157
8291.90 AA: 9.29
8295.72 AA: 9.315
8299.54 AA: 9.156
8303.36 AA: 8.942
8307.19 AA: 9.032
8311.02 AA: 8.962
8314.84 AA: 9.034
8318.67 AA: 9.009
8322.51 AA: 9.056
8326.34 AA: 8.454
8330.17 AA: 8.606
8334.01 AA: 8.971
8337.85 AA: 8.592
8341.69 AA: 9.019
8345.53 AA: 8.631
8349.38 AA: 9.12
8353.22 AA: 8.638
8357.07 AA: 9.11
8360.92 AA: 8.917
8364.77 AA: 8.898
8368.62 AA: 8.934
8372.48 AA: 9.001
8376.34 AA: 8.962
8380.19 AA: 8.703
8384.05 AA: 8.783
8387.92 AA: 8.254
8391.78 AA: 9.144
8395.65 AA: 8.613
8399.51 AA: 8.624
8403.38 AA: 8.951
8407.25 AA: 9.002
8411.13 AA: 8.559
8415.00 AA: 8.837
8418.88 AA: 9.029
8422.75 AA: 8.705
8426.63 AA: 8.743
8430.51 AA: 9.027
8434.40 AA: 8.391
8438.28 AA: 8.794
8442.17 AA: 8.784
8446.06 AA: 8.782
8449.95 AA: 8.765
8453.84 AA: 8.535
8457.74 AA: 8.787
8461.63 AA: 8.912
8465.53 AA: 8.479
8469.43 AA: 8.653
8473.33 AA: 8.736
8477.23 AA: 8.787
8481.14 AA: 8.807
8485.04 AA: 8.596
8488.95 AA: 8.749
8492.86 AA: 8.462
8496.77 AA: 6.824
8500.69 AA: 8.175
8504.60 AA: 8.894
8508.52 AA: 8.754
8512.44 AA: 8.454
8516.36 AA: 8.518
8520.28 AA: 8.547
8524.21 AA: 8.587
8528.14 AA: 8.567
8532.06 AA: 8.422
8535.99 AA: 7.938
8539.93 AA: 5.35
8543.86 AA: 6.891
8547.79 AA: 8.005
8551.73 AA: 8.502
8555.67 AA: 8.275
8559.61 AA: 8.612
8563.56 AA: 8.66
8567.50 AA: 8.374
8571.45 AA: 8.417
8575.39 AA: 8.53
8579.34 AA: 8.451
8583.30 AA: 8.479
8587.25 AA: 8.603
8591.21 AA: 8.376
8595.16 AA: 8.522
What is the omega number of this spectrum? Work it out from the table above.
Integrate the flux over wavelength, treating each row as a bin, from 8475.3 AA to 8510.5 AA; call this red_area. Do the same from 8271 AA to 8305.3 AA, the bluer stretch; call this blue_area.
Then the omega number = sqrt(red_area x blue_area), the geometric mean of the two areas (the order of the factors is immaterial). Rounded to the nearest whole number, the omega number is 306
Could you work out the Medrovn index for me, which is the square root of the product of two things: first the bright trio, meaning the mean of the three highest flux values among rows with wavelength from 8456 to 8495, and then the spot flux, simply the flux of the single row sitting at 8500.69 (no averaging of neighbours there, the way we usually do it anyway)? 8.50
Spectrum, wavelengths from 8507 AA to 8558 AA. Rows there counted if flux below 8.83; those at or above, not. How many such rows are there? 13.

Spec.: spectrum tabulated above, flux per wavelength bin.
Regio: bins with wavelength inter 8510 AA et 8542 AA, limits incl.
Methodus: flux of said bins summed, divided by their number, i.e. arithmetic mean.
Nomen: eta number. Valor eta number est 8.05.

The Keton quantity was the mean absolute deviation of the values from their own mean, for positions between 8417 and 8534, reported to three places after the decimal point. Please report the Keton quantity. 0.224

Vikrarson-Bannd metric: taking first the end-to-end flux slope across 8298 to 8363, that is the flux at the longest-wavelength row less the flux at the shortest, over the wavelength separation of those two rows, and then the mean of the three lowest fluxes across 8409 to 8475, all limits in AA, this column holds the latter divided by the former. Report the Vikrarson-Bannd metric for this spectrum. -2175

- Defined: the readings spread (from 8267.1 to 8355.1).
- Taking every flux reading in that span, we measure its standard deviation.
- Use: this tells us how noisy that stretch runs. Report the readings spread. 0.24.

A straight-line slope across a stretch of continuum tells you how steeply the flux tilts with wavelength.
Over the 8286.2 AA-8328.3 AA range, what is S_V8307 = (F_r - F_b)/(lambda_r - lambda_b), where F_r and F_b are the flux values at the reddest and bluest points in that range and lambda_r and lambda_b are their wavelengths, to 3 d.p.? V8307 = -0.018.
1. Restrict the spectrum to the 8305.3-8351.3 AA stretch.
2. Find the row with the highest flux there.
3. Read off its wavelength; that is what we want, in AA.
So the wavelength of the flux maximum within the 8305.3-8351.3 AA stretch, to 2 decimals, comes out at 8349.38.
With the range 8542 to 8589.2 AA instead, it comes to 8563.56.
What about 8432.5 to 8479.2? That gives 8461.63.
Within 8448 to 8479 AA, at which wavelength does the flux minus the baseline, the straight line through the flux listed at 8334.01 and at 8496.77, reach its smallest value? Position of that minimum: 8453.84 AA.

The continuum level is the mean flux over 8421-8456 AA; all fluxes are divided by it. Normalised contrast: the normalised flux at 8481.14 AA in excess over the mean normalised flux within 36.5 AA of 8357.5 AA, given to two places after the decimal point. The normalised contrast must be 0.00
